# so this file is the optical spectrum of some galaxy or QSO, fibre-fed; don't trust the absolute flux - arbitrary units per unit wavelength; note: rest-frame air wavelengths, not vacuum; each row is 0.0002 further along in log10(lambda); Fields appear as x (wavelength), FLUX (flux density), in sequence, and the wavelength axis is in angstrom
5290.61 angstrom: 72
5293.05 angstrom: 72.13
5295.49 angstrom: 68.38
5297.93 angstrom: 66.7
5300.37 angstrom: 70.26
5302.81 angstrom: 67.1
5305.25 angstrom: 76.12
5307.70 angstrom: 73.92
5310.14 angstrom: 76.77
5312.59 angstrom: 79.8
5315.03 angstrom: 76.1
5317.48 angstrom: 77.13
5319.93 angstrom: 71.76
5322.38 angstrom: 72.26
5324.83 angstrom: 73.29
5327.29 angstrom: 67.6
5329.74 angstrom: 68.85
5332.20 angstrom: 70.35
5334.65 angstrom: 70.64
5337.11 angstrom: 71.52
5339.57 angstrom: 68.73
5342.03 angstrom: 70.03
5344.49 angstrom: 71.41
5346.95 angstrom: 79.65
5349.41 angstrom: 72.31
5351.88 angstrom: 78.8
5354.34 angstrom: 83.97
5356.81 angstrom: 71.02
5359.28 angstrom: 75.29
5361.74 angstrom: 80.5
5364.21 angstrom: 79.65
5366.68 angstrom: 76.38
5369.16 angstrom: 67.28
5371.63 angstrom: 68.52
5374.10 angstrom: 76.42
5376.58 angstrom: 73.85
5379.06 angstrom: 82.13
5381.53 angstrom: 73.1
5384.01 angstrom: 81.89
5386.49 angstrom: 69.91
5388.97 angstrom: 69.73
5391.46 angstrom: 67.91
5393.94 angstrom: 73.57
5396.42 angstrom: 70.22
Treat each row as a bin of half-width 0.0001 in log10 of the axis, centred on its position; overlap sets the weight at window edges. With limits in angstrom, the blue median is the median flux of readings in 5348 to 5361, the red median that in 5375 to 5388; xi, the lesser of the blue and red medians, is 74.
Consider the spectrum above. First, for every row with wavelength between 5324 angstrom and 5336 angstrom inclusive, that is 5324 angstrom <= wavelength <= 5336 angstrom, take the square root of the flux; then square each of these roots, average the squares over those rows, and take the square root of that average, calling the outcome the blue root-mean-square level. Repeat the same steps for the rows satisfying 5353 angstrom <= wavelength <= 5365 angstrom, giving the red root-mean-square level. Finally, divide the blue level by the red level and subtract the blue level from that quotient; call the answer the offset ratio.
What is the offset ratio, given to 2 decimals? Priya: -7.43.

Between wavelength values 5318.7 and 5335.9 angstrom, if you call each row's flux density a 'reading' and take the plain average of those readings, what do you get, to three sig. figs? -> 70.7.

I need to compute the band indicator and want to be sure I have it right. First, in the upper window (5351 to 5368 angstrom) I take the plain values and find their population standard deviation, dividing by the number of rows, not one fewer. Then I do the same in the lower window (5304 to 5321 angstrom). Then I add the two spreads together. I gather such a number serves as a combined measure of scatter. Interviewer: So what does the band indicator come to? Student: 6.2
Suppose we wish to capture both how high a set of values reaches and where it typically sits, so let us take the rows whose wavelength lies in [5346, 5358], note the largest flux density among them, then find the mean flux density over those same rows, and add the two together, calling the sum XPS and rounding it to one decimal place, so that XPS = 161.1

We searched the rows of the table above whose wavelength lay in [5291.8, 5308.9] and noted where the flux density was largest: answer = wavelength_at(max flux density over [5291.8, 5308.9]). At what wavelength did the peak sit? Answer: 5305.25 angstrom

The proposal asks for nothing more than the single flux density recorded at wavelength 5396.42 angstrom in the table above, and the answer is 70.22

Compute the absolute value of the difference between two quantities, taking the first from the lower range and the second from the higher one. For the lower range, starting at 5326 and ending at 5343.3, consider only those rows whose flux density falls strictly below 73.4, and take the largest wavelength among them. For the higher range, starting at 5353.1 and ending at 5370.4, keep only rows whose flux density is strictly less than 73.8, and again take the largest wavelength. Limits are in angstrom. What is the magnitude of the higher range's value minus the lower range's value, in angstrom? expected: 27.1 angstrom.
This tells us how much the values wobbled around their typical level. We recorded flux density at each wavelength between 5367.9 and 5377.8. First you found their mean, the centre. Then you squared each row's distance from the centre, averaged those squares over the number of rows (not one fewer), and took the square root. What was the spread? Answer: 4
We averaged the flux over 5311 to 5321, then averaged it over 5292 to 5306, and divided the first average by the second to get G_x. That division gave 1.09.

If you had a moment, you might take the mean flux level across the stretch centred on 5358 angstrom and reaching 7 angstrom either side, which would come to 78.2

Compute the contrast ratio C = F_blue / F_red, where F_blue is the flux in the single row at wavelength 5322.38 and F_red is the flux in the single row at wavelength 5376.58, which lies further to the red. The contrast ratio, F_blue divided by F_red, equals 0.98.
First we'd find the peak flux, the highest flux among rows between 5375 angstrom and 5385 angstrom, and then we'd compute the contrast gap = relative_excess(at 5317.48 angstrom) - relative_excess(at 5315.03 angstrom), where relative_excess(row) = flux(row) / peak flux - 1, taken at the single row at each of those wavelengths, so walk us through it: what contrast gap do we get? 0.01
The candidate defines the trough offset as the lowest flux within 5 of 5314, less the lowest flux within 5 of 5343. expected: 7.4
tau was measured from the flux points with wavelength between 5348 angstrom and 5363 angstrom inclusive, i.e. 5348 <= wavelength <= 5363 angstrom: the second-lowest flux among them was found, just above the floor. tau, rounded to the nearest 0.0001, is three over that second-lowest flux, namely 0.0415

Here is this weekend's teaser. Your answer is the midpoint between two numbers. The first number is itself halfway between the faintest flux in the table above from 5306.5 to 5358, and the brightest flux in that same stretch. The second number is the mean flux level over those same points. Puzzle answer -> 74.7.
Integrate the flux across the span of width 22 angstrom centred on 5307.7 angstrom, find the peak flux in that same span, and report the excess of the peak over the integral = -1543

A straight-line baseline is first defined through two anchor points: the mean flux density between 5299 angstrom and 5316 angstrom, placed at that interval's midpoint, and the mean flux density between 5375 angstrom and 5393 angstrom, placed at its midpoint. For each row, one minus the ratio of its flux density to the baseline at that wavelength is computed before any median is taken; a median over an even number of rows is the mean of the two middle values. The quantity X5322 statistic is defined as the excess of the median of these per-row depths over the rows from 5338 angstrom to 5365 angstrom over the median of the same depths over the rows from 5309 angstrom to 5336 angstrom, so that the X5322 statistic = -0.04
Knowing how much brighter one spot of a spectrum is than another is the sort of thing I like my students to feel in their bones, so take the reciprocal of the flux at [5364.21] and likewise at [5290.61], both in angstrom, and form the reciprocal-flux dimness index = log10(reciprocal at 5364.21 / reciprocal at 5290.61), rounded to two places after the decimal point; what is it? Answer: -0.04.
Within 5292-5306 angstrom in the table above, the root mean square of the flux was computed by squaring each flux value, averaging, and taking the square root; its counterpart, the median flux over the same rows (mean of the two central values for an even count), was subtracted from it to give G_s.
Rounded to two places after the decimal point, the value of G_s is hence 0.87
